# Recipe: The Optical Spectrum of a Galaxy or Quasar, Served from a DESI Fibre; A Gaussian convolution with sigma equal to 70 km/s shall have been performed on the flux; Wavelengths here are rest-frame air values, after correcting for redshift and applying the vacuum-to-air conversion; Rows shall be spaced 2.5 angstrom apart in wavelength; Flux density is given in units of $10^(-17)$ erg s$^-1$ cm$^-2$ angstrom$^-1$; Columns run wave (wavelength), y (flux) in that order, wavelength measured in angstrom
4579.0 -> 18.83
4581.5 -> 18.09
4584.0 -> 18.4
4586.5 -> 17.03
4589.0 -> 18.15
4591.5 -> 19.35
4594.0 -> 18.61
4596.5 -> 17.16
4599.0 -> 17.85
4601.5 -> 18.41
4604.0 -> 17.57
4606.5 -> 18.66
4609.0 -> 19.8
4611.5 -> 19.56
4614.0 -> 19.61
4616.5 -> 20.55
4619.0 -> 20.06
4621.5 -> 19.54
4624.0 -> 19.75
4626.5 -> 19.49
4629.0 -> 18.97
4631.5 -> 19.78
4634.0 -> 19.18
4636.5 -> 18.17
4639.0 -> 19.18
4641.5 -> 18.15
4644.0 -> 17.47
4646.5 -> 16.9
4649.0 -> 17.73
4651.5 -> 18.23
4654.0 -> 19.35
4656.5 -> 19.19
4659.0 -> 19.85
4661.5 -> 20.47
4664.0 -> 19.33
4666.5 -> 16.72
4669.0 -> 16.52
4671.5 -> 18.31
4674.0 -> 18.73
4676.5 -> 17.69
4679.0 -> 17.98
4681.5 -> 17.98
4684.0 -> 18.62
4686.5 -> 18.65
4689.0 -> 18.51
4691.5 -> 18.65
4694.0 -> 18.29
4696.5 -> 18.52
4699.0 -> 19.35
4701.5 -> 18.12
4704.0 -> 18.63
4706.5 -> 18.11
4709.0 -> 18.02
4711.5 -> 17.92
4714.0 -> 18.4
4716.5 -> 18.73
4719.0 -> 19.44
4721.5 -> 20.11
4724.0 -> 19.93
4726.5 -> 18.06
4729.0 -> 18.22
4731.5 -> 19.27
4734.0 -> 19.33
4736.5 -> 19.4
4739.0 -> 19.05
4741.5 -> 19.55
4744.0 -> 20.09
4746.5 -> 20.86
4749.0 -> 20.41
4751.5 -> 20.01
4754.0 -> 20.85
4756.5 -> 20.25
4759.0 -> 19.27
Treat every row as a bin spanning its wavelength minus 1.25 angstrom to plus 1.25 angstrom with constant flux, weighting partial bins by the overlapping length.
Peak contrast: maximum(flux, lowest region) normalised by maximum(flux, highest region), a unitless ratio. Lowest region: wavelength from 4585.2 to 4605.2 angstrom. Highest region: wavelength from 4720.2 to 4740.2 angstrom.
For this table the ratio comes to 0.96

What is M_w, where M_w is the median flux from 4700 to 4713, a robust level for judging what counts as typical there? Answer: 18.1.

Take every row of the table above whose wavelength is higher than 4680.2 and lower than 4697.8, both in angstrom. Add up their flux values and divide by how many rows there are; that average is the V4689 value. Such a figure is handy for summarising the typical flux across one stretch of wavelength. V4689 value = 18.5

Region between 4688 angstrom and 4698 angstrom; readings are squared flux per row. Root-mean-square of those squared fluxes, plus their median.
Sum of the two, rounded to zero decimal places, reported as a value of 685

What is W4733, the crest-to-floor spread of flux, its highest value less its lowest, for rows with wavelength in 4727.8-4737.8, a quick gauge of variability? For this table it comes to 1.18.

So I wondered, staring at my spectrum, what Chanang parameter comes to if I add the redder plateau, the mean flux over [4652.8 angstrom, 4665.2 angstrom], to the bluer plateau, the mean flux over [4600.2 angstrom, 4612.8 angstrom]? 38.4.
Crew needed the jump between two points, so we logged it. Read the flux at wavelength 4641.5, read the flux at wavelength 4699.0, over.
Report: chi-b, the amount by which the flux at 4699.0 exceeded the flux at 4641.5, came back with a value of 1.2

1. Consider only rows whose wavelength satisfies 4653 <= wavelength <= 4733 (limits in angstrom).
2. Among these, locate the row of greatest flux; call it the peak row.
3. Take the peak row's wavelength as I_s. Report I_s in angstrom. 4661.5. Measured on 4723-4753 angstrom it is 4746.5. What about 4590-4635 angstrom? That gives 4616.5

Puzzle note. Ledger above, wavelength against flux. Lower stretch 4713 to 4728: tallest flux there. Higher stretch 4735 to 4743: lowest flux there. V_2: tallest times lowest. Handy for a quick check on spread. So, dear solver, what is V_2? 383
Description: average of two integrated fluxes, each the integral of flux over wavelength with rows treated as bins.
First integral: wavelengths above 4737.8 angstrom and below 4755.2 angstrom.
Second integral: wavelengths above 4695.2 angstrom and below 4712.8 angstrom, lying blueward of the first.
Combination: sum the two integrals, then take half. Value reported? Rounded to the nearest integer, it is 337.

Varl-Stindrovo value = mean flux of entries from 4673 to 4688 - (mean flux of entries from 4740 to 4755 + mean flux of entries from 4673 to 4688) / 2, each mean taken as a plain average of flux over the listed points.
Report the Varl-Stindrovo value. -1.0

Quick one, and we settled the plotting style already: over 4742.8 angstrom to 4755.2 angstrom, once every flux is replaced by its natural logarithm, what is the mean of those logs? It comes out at 3.02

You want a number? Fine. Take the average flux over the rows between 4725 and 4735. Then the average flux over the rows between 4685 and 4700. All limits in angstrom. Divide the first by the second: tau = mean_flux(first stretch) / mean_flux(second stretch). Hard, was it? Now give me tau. 1.00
